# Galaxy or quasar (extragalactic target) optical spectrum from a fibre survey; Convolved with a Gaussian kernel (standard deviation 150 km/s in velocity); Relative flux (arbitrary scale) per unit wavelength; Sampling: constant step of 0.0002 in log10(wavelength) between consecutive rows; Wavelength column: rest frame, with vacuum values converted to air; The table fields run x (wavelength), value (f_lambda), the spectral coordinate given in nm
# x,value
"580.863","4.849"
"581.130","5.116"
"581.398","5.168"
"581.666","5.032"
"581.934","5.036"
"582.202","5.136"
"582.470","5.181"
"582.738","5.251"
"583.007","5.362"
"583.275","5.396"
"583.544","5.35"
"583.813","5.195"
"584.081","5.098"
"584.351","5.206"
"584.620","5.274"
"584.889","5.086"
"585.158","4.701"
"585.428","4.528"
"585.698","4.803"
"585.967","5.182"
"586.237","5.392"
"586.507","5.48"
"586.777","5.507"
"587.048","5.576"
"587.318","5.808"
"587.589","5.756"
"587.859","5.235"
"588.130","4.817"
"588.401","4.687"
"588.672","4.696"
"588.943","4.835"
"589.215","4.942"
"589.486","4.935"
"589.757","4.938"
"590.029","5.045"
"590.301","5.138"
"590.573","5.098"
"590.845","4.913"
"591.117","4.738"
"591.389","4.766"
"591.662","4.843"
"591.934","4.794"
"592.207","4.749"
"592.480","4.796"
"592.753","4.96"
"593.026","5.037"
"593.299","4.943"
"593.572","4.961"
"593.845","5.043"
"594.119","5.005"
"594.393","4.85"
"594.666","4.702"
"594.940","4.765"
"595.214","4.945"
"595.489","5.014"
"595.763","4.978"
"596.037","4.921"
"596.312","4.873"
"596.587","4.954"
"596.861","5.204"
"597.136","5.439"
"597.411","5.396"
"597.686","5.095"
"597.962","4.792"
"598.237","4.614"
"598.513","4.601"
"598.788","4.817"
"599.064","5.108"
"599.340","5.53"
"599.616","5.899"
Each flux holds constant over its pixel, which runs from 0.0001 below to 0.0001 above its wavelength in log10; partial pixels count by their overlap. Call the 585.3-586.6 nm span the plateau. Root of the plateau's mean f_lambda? 2.25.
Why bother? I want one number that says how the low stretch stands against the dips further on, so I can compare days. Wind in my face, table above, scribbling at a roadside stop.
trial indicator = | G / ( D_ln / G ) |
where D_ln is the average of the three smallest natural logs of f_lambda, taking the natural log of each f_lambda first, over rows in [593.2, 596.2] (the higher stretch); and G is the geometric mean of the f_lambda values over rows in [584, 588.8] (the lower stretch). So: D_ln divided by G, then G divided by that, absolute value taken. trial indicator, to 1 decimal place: 16.9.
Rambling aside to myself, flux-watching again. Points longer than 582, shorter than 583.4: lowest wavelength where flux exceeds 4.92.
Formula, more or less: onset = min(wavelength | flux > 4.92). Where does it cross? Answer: 582.202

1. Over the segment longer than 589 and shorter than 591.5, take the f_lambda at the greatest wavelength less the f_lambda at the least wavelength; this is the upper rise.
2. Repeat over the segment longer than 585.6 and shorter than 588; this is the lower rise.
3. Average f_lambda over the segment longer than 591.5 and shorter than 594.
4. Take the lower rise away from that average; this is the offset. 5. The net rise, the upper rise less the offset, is -4.6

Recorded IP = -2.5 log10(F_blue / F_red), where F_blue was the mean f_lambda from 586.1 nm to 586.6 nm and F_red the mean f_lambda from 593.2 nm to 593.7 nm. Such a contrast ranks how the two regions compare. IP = -0.10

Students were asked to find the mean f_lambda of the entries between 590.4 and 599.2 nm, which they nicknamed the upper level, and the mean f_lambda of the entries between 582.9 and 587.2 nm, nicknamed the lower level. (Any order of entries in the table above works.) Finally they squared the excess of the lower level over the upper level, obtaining 0.072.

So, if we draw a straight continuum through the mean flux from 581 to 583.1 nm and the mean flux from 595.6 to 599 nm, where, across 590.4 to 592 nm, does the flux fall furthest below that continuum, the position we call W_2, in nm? 591.117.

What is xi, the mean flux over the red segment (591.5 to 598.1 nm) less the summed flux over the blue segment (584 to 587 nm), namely -51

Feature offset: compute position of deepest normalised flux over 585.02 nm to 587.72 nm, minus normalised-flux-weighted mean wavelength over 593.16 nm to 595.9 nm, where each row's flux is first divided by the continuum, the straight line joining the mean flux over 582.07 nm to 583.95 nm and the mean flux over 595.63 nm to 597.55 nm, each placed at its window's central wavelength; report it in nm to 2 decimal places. -9.10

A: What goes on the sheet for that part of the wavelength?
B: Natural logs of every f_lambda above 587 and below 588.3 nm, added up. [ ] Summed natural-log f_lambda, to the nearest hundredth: 8.46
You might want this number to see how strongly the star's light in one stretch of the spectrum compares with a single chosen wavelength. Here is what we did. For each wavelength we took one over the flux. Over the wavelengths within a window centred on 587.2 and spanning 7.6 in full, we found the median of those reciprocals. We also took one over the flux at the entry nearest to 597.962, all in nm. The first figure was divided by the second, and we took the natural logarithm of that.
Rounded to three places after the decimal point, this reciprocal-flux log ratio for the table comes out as -0.062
